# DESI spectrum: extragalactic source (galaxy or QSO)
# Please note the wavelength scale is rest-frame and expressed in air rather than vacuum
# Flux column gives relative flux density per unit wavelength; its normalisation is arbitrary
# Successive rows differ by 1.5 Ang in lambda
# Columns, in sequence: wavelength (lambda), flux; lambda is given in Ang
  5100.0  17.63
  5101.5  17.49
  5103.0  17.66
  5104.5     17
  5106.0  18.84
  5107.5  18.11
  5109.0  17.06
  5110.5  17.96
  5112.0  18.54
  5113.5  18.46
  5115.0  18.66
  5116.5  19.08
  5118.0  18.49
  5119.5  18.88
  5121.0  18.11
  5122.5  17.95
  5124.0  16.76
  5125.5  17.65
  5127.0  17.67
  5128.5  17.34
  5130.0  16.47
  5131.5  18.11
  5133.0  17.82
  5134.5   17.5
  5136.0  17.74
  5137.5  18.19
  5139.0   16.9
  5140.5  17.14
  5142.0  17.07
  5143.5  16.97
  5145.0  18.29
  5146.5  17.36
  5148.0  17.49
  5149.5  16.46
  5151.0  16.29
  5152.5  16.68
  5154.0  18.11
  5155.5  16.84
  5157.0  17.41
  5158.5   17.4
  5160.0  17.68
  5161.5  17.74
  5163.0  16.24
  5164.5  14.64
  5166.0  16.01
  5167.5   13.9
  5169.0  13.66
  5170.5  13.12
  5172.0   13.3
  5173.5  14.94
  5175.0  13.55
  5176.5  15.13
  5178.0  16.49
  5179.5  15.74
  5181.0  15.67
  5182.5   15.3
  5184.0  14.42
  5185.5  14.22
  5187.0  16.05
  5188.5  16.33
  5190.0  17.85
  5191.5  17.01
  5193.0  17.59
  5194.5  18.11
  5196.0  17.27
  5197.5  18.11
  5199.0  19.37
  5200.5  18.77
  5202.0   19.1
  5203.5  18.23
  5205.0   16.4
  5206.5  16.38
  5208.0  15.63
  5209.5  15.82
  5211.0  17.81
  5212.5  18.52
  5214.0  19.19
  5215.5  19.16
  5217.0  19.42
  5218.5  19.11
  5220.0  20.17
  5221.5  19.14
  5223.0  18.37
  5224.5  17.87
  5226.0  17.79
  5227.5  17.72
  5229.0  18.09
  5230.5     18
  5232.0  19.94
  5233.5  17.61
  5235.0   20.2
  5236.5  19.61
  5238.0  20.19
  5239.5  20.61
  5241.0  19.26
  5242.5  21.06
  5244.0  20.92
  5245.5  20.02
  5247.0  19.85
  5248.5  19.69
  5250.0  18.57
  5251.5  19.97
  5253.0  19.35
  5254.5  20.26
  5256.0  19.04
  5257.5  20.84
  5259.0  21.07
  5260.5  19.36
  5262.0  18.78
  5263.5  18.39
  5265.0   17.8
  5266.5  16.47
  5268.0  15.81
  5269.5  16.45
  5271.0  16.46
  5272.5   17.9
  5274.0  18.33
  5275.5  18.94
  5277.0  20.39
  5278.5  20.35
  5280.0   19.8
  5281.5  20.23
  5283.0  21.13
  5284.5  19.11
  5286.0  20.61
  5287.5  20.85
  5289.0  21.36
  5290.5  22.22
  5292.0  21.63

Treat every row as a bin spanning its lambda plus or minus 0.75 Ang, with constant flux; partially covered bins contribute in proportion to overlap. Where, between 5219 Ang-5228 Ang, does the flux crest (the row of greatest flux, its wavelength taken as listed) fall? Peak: 5220.0 Ang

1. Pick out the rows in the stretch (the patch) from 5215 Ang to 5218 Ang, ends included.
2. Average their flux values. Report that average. 19.3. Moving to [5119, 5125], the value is 17.9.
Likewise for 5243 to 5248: 20.3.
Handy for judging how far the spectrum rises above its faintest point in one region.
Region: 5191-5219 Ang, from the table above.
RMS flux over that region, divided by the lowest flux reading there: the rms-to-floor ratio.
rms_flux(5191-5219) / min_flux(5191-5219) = 1.15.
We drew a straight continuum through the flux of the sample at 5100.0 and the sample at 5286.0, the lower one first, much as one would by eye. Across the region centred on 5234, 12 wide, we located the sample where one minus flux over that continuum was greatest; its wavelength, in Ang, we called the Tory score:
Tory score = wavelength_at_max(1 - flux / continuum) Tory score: 5233.5 Ang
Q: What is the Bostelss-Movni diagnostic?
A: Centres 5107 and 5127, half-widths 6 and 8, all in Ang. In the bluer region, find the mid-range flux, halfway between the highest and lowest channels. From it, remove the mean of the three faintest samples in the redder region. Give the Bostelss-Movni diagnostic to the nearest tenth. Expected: 1.1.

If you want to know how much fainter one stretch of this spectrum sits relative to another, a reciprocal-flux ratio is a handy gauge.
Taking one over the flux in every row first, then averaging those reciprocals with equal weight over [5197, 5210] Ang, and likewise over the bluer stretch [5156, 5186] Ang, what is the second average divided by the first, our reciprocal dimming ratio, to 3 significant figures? 1.15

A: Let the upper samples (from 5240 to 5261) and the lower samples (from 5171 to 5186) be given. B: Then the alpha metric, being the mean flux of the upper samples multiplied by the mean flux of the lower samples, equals 297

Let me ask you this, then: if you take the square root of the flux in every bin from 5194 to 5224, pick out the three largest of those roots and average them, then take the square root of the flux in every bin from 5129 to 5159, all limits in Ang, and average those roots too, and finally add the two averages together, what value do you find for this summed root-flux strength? 8.59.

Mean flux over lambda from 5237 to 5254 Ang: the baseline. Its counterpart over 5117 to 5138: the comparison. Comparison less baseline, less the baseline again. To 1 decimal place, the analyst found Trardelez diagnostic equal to -22.1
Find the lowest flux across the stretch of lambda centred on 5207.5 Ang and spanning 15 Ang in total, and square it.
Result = 244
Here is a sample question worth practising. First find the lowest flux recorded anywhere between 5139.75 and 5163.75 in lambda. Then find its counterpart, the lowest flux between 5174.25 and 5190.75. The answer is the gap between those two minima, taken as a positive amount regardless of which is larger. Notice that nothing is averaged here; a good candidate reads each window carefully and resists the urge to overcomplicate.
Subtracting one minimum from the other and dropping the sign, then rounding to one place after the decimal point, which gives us 2.7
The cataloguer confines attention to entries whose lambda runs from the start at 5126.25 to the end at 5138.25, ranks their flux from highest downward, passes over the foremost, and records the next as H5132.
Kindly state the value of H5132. 18.11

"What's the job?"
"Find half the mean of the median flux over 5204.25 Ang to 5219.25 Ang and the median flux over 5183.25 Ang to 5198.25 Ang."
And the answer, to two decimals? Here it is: 8.83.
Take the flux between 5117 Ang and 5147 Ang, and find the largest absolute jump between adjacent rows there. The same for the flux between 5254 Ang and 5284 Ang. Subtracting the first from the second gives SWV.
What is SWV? 0.2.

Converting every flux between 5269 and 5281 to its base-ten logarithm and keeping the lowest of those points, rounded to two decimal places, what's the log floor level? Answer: 1.22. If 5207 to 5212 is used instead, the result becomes 1.19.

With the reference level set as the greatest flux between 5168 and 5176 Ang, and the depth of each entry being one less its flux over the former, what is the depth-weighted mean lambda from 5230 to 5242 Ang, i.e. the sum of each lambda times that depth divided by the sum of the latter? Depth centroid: 5236.2 Ang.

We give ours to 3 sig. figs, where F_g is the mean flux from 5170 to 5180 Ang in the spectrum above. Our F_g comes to 14.6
